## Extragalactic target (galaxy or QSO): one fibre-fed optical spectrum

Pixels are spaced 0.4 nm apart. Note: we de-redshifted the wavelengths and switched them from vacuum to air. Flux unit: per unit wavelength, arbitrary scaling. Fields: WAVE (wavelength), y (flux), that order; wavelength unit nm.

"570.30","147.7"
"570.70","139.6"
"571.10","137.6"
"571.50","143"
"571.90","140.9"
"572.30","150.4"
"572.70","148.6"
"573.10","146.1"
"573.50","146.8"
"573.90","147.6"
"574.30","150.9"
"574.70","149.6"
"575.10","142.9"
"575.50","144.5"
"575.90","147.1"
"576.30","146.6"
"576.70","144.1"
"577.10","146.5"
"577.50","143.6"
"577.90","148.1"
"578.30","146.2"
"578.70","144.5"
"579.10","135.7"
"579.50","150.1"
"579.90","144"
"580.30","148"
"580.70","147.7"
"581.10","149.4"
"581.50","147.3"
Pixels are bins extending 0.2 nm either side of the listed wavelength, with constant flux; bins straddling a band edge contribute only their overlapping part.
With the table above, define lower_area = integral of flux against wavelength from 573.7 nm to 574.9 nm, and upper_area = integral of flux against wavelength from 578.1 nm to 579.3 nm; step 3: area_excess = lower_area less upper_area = 8.7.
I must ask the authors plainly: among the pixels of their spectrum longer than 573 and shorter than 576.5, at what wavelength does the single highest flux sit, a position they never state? 574.30 nm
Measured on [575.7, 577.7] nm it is 575.90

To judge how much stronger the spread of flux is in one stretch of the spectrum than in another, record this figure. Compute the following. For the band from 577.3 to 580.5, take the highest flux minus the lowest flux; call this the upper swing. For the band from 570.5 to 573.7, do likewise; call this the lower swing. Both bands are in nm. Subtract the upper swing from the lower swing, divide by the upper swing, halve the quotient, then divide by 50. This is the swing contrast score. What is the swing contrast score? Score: -0.001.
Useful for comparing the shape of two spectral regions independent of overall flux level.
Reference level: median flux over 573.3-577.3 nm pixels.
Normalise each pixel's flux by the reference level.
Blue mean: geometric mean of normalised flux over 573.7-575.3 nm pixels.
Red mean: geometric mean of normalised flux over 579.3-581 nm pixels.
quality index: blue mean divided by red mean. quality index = 1.00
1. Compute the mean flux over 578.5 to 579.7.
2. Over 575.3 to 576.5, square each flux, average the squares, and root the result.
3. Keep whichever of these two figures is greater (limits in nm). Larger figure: 146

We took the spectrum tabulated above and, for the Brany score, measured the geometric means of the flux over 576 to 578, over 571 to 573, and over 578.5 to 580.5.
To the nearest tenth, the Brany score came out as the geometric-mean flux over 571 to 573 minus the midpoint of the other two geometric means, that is -1.1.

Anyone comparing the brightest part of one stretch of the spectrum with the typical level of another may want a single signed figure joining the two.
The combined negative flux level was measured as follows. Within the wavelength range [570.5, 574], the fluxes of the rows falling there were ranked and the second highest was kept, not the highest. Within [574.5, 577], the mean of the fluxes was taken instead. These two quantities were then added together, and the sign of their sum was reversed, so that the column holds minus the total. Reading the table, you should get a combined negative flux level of -294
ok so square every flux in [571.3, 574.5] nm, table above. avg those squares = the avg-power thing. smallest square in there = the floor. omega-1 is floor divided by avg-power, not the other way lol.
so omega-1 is 0.921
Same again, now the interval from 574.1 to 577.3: 0.951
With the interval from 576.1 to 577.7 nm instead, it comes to 0.978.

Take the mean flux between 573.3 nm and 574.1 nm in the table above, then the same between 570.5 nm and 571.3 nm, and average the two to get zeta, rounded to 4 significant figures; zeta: 142.9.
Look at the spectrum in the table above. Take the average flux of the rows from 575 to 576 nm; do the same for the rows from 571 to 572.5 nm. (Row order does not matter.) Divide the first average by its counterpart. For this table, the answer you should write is 1.01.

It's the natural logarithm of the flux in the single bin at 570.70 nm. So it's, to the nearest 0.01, 4.94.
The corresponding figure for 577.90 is 5.00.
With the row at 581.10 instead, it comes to 5.01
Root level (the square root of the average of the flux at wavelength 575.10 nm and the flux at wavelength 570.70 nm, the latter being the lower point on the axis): 11.9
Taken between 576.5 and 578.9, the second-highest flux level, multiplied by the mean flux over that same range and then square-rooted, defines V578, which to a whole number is 146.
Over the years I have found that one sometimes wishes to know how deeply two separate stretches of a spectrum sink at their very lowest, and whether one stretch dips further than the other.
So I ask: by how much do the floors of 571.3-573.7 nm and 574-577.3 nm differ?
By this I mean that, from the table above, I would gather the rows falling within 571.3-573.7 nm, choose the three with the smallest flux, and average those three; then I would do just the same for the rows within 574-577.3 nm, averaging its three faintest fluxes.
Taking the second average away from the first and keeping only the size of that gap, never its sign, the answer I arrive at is 0.50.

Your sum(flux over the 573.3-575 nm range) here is 595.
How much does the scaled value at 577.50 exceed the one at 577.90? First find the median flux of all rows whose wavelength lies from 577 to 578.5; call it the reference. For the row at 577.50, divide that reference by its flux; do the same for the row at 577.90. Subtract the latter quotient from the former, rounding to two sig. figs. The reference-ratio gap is 0.031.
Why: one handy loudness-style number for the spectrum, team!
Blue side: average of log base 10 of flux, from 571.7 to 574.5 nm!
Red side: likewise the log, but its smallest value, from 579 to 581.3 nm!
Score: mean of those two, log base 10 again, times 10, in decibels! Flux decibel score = 3.33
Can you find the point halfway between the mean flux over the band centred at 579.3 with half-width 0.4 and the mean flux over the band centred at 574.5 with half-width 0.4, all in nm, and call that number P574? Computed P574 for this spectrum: 147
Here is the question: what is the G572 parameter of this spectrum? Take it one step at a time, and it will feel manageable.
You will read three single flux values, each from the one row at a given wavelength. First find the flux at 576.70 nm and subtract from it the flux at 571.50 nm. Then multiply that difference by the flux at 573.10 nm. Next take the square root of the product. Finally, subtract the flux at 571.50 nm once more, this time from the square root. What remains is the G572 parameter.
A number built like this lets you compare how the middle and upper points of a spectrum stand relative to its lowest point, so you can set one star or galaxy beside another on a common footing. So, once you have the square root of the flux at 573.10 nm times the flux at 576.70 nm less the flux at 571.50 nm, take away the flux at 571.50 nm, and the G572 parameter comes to -130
